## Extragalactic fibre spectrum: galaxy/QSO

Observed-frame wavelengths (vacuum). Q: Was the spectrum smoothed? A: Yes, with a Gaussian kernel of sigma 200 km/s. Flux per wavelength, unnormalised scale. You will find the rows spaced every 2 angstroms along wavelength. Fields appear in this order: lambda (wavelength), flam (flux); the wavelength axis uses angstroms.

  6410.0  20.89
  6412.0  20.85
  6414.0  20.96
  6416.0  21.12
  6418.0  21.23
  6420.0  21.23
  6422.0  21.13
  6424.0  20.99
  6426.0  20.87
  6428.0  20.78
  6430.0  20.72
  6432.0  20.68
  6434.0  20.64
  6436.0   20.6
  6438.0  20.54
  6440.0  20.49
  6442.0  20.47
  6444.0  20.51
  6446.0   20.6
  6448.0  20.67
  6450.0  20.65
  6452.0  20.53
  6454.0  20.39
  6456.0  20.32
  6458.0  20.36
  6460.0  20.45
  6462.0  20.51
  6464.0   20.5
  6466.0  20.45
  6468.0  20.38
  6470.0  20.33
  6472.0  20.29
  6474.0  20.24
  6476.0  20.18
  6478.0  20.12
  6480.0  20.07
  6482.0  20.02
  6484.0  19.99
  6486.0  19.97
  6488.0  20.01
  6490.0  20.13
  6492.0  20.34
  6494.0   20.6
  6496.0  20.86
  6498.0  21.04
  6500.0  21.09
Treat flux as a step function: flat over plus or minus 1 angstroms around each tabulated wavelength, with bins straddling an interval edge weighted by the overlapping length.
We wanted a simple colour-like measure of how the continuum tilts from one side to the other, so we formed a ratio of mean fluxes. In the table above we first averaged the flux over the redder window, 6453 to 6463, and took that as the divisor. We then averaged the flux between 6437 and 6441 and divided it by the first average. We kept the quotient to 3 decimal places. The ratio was 1.005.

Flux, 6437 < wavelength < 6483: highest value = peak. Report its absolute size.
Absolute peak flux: 20.7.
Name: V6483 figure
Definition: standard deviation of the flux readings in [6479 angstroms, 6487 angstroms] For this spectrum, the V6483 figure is 0.04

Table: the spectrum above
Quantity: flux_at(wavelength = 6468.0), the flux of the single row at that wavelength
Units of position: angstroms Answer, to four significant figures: 20.38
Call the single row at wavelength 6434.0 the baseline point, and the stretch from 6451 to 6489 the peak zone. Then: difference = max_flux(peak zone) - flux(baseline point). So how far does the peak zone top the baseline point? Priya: -0.11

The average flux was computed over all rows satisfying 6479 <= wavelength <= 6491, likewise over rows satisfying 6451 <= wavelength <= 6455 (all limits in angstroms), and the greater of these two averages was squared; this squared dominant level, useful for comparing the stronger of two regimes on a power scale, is 419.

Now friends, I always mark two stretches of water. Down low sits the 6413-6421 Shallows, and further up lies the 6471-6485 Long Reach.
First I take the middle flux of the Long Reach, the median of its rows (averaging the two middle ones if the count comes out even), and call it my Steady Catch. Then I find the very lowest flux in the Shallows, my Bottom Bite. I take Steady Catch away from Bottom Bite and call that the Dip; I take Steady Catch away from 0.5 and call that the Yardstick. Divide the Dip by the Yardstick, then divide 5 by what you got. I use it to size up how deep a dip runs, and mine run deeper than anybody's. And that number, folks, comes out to -117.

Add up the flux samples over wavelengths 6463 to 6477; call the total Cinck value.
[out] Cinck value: 142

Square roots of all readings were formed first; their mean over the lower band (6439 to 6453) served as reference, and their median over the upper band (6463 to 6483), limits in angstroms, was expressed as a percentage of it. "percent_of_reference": 99.3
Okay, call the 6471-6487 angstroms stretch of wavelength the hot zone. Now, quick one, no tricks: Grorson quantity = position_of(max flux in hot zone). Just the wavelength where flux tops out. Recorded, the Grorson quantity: 6472.0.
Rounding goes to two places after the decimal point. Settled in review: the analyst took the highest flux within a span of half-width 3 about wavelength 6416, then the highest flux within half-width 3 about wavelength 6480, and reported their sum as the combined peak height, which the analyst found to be 41.35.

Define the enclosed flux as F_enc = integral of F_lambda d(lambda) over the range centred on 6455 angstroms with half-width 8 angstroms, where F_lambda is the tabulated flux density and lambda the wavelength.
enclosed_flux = 328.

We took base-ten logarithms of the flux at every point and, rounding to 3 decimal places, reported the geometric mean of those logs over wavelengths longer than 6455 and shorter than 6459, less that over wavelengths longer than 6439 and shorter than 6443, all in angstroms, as -0.003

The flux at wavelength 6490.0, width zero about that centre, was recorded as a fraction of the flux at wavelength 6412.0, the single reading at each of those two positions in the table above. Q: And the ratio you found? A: 0.97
